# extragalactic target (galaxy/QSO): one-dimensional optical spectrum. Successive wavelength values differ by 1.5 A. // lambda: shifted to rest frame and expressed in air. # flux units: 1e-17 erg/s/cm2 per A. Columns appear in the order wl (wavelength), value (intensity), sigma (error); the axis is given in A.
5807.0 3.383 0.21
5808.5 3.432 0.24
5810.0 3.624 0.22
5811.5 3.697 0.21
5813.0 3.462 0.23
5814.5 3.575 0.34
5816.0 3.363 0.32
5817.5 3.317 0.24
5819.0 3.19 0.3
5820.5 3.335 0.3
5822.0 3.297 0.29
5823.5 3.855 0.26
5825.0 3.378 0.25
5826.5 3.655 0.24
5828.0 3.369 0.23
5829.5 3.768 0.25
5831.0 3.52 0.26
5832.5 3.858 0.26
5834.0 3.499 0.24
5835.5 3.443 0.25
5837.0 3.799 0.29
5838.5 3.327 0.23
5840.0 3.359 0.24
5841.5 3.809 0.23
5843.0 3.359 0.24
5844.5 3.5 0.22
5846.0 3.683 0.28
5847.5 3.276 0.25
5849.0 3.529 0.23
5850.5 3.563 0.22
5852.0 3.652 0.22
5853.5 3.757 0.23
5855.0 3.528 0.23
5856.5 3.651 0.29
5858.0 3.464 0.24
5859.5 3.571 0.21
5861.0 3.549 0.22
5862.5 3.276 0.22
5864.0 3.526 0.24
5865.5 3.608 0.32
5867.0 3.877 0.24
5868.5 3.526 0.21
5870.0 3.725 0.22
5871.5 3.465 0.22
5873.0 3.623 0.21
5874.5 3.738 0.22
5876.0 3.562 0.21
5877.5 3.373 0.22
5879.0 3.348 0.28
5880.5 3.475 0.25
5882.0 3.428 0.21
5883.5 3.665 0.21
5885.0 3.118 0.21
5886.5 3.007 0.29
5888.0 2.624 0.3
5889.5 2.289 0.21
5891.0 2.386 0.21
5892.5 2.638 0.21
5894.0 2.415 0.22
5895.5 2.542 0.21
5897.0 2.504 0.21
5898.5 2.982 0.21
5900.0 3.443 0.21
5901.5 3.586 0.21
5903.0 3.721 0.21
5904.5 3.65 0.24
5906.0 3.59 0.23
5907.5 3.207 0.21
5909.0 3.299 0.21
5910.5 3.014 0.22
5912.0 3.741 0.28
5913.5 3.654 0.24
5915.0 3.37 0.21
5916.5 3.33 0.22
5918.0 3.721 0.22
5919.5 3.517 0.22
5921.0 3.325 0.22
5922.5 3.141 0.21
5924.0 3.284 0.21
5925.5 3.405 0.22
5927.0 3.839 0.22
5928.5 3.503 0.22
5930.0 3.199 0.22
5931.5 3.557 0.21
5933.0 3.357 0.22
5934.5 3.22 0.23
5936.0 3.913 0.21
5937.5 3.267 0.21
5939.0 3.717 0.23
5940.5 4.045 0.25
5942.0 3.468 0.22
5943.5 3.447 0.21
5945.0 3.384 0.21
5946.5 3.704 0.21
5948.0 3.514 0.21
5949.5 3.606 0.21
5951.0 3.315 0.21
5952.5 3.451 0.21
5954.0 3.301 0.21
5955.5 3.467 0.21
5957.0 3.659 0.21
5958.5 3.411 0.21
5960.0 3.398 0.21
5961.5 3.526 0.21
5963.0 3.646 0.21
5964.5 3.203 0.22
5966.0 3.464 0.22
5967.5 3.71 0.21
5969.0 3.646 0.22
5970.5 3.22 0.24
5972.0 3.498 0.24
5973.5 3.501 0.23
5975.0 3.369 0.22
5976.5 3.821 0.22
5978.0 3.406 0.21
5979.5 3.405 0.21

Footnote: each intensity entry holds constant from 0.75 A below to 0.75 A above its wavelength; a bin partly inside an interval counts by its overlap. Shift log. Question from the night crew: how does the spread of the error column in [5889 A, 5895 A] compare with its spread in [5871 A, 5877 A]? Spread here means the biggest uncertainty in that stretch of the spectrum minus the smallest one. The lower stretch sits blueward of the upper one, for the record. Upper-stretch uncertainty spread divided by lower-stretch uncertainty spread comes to 1.0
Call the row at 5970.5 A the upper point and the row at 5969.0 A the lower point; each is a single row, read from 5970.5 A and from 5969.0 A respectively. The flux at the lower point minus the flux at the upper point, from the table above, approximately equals 0.43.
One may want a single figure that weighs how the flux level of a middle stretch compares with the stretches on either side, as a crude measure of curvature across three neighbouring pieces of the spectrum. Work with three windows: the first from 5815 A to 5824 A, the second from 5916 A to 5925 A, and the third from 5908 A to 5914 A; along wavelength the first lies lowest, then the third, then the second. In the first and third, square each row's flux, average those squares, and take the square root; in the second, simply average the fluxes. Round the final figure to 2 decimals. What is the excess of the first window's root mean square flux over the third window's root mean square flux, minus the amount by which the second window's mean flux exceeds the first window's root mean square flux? -0.03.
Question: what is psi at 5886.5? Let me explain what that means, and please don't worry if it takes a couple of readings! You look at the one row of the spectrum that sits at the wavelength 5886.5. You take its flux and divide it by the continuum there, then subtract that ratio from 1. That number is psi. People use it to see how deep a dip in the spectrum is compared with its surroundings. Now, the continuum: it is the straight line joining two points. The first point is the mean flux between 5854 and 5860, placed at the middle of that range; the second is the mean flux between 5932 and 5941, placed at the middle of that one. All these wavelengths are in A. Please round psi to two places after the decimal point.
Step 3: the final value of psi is 0.16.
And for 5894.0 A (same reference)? 0.32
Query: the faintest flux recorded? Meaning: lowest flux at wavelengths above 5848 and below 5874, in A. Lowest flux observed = 3.276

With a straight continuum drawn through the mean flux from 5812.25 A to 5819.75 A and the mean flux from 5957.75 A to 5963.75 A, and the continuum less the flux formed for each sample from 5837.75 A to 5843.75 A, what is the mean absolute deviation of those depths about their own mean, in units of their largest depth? 2.4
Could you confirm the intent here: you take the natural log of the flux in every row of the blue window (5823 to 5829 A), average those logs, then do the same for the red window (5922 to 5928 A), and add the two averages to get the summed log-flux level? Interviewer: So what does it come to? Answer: 2.50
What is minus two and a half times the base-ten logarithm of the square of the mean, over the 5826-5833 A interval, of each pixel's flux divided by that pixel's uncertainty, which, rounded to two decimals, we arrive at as -5.83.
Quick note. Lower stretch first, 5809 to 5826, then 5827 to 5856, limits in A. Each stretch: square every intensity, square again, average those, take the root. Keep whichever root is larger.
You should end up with 12.8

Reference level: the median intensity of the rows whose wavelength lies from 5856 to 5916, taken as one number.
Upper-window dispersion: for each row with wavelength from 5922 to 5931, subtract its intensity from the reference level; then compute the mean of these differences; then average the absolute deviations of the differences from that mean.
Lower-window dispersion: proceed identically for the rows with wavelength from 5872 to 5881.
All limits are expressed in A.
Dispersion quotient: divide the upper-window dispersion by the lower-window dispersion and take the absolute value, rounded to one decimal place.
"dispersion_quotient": 1.5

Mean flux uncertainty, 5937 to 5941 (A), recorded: 0.230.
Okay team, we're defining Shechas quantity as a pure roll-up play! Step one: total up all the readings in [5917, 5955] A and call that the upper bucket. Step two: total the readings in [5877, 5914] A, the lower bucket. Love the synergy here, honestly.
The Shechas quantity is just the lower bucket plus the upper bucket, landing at 166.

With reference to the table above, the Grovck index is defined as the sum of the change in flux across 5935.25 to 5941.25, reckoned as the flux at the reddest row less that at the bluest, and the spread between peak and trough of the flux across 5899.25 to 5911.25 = 0.84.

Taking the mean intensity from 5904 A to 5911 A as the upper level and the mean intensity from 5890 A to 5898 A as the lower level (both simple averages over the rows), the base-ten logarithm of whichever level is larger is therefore 0.525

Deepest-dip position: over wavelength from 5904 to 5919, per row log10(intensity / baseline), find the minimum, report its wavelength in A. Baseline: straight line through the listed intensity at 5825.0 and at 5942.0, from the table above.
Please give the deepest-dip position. 5910.5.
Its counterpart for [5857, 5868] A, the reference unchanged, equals 5862.5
